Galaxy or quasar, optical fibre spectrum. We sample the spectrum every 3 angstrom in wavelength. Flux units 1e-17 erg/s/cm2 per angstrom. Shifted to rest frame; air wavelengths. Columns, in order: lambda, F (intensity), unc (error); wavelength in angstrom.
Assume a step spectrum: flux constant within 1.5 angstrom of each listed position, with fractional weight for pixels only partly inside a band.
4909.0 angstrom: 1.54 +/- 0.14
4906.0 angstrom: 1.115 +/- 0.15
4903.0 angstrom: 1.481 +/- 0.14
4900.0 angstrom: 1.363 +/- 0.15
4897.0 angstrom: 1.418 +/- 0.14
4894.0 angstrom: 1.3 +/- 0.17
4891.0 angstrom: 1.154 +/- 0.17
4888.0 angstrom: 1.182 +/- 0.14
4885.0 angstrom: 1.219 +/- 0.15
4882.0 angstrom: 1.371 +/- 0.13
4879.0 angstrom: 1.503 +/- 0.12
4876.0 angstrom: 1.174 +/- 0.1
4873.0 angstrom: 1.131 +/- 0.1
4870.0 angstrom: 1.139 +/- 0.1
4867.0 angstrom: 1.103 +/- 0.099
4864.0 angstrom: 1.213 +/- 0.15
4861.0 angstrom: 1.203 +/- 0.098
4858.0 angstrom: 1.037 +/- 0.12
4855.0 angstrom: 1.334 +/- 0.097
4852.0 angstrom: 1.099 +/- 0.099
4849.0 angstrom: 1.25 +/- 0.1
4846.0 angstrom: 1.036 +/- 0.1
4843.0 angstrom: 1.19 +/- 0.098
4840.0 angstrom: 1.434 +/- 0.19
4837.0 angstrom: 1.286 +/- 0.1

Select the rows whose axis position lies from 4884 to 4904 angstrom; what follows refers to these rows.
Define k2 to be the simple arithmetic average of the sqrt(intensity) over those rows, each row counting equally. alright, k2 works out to 1.140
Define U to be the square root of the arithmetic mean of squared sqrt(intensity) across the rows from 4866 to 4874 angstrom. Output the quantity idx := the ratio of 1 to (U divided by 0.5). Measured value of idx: 0.472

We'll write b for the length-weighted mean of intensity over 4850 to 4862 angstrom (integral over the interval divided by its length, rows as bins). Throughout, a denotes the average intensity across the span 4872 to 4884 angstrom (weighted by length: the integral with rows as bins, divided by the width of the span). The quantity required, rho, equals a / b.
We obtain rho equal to 1.11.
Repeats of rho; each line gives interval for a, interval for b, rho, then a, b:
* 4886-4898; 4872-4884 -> 0.97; 1.255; 1.30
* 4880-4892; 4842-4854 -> 1.08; 1.246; 1.15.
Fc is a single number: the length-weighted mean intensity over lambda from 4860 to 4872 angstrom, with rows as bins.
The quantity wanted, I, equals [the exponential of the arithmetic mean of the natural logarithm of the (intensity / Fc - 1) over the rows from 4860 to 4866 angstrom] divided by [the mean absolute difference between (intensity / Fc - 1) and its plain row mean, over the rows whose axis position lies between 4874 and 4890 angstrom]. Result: 0.4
